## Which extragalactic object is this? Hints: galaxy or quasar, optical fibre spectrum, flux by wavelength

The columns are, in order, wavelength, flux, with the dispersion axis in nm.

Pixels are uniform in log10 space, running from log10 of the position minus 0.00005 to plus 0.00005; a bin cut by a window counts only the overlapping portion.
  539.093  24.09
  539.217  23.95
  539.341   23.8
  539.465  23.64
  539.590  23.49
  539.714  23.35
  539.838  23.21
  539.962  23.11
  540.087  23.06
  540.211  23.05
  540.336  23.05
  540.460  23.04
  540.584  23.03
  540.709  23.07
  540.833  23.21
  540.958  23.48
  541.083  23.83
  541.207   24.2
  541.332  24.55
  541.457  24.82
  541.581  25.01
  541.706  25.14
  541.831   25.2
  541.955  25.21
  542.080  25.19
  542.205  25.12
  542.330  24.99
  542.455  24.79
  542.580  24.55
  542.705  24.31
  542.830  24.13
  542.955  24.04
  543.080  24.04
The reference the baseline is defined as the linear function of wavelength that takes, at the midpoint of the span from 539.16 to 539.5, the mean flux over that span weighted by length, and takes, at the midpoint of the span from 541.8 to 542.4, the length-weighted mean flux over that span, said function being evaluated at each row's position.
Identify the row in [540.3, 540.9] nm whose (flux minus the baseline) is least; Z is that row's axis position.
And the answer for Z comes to 540.709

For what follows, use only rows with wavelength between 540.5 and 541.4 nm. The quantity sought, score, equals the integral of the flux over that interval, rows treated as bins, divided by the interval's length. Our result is 23.6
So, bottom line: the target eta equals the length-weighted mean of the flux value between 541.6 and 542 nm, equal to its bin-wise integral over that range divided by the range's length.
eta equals 25.2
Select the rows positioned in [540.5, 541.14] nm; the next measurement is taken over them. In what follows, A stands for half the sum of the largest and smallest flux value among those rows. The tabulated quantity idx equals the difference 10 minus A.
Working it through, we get -13.43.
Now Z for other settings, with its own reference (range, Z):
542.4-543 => 542.955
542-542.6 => 542.580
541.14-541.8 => 541.207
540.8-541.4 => 540.833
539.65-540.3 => 540.211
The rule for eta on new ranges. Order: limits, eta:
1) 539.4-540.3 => 23.3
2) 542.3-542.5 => 24.9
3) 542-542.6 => 24.9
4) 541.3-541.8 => 24.9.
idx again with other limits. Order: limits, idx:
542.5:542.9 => -14.34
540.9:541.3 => -13.84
